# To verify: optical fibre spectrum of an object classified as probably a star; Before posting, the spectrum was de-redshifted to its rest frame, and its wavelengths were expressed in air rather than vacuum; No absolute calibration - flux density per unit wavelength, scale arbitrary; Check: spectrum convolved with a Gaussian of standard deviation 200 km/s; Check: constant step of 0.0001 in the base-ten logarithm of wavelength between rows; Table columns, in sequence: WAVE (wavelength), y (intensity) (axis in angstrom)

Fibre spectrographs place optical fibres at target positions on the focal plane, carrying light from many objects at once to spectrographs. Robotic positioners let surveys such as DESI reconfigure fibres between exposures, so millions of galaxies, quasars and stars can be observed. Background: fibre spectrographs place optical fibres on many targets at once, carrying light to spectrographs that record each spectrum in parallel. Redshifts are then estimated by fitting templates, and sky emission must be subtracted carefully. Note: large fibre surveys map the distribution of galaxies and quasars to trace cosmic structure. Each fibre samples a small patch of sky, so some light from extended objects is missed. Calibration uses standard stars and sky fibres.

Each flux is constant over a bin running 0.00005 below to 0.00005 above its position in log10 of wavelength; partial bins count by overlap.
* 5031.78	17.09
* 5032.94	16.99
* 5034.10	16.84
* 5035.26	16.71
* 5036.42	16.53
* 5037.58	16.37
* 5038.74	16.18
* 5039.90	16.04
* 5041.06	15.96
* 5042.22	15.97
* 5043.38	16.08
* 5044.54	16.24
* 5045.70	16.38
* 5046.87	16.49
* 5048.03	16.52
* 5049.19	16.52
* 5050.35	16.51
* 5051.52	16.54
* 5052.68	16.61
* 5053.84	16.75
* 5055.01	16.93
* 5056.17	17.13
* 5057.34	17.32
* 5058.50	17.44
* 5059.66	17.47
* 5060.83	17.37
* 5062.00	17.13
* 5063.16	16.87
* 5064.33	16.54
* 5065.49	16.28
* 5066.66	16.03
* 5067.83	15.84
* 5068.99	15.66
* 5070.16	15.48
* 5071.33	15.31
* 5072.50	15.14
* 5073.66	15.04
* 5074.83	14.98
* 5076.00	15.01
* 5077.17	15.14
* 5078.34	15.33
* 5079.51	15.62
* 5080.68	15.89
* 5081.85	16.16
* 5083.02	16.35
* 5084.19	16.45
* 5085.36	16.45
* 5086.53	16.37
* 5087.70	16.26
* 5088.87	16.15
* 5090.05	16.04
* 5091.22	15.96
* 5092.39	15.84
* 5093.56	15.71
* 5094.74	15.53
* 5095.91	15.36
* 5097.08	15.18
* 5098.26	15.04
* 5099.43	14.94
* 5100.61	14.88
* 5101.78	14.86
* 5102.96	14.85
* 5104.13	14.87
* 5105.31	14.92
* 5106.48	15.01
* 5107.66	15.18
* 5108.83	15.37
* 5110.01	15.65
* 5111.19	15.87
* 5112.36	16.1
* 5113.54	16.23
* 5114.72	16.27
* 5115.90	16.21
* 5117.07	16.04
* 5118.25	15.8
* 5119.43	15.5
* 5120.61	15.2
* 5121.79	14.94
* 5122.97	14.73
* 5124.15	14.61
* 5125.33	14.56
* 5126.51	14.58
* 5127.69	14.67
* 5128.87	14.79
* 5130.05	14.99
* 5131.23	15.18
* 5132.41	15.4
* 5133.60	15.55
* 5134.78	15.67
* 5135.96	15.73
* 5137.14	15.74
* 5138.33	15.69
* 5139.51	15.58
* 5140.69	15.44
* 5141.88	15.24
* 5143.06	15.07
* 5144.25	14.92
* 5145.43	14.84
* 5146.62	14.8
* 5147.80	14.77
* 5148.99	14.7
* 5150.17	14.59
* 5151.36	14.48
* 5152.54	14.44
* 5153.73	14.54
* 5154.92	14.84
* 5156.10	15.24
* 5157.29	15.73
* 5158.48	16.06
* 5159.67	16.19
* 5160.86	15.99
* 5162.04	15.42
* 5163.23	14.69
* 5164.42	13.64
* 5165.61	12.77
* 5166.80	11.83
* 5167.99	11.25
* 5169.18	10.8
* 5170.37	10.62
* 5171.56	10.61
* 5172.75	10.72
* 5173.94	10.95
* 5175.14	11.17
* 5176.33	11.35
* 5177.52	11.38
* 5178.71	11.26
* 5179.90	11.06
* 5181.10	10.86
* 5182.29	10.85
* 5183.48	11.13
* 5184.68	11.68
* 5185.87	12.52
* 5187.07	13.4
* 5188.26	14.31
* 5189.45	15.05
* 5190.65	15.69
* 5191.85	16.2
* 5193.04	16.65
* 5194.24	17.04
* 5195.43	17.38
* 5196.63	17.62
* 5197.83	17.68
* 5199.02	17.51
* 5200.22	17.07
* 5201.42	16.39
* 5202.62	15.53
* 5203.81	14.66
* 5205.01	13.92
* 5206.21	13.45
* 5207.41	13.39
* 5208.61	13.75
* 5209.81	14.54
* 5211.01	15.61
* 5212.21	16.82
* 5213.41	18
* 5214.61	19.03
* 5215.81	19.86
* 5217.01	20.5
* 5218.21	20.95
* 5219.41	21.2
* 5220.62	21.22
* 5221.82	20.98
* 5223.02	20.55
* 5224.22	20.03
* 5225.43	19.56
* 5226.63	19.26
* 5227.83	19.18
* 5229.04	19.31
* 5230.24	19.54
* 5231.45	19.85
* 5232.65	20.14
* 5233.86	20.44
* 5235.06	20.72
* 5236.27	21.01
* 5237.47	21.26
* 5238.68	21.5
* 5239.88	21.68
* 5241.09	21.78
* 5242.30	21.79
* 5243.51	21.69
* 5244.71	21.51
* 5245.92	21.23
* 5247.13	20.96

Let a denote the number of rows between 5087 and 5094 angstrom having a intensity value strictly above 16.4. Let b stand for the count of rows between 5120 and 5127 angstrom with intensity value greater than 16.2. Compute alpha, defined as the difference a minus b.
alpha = 0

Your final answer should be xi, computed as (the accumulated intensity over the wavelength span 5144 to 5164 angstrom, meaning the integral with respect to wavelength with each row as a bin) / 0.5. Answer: 603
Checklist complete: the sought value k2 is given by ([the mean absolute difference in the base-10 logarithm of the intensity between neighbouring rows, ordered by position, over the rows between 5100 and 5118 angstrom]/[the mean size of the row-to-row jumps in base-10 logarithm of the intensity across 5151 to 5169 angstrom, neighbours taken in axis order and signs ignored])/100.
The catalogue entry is 0.002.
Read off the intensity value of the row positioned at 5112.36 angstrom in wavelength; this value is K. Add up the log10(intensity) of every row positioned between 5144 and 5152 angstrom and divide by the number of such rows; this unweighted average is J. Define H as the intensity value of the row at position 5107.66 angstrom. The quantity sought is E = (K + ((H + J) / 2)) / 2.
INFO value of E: 12.1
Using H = 15.18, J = 1.17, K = 16.1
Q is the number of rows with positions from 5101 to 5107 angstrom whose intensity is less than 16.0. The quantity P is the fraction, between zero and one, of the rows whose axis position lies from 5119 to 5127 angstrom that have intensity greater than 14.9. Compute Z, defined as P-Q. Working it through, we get -4.6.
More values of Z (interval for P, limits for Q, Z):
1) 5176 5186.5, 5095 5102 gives -6.0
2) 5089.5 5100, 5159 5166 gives -4.0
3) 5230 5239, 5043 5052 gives 1.0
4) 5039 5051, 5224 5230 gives 1.0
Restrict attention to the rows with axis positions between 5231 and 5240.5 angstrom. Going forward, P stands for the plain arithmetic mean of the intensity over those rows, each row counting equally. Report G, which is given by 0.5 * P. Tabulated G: 10.4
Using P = 21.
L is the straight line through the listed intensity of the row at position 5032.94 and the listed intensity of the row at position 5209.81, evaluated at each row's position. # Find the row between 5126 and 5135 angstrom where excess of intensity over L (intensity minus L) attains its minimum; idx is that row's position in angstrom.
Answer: 5126.51 angstrom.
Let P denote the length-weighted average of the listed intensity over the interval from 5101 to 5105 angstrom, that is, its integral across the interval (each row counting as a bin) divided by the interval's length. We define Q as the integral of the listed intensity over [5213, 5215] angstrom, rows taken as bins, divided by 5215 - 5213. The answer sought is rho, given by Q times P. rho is 275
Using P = 14.9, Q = 18.5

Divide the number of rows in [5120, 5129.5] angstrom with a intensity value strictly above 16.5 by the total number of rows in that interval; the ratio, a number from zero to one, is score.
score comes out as 0.0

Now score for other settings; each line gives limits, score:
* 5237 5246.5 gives 1.0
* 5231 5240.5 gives 1.0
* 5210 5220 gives 0.9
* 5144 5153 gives 0.0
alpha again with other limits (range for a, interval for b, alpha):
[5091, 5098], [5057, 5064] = -6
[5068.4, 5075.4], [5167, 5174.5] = 0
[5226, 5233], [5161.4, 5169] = 6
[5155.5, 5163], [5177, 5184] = 0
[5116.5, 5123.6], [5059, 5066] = -6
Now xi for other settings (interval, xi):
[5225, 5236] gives 436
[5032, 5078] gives 1501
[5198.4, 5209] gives 320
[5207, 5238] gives 1187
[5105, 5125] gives 620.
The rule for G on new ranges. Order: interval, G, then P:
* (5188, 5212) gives 7.8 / 16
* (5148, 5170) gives 7.1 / 14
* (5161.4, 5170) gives 6.5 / 13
